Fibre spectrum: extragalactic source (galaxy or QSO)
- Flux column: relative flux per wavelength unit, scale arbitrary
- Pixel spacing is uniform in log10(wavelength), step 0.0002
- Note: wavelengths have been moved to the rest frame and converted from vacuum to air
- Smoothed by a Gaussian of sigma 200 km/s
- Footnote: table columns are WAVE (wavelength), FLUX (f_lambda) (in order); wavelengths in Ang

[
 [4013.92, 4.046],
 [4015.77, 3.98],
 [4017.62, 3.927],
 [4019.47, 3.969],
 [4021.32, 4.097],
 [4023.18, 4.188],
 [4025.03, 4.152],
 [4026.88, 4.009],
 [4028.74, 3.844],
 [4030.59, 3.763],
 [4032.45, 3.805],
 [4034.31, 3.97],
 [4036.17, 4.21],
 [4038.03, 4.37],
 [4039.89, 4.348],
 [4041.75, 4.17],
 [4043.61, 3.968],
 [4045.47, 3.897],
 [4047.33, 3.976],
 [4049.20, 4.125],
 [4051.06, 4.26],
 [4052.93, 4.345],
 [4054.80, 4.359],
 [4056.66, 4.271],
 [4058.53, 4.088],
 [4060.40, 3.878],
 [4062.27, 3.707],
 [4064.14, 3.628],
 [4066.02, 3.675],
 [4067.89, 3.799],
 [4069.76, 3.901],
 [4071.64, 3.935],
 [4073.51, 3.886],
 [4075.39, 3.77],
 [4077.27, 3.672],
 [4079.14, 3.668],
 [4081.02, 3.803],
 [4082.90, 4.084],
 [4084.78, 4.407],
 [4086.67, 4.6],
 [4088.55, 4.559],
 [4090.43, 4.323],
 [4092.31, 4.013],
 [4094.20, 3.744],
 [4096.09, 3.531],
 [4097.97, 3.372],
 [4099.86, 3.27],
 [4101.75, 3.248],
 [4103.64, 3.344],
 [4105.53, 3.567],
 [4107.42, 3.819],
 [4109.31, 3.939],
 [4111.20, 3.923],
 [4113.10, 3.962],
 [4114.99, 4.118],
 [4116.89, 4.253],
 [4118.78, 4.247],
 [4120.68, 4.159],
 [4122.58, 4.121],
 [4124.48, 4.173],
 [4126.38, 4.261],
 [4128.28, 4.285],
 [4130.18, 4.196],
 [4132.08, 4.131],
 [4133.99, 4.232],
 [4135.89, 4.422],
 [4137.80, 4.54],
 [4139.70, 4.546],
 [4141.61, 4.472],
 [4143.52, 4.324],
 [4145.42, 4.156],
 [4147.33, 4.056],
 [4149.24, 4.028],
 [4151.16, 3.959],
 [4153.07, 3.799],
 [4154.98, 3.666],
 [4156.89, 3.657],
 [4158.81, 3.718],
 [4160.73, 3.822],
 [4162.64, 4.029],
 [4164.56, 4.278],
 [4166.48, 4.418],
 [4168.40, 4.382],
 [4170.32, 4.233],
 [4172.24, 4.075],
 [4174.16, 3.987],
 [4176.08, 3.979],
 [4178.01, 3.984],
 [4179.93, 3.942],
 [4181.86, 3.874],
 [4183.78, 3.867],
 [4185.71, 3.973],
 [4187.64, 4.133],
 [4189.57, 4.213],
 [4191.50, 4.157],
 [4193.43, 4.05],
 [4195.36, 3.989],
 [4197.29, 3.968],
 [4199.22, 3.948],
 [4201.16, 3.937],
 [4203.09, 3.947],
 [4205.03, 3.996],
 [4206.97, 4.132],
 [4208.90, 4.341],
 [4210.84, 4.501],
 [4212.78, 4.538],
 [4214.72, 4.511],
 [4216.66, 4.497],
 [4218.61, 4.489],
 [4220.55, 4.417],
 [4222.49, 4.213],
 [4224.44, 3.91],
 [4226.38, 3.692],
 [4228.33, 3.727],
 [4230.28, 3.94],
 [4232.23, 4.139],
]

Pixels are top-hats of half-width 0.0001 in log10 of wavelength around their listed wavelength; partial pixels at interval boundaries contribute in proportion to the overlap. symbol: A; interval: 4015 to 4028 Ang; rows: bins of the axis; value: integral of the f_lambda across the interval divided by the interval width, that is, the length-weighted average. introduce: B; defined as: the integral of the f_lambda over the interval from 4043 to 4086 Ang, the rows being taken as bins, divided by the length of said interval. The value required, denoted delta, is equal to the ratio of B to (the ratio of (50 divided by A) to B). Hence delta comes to 1.27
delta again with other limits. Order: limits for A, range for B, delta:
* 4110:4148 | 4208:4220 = 1.69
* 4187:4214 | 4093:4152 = 1.33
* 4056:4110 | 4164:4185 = 1.28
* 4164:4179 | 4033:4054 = 1.43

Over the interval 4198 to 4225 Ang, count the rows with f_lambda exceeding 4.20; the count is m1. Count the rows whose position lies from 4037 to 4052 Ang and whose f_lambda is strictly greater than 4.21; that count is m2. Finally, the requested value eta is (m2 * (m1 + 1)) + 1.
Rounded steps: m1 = 8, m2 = 3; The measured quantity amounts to 28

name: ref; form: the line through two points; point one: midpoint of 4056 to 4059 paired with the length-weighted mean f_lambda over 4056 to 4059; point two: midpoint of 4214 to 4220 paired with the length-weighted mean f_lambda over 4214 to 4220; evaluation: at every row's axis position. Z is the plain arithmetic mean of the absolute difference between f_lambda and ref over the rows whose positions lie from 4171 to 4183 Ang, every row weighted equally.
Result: 0.4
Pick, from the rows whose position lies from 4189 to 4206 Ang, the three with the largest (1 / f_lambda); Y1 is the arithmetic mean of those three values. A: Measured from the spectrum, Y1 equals 0.254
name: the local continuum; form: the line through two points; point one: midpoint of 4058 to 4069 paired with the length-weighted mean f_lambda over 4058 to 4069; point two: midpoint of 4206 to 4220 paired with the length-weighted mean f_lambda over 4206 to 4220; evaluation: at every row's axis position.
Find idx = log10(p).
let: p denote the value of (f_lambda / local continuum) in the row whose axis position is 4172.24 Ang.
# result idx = -0.019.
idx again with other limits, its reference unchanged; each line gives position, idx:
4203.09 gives -0.046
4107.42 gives -0.017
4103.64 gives -0.073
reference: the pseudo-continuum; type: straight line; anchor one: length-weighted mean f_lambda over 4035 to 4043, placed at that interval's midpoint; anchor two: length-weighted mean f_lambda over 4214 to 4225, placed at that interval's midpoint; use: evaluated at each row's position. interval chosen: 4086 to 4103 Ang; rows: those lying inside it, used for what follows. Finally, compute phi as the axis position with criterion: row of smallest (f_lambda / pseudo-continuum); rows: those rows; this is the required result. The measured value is 4101.75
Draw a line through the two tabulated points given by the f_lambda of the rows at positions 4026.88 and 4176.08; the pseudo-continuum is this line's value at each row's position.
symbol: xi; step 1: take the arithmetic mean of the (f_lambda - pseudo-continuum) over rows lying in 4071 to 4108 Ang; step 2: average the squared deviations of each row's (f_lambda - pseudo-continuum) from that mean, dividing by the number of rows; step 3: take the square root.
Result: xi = 0.39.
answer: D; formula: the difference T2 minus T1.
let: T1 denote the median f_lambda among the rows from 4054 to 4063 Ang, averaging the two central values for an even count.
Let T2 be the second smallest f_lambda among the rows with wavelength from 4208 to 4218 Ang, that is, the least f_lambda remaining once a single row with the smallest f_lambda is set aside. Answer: 0.41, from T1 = 4.09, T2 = 4.497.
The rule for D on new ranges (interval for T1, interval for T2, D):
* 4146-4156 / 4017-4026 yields 0.01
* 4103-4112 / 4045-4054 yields 0.16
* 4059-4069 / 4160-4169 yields 0.32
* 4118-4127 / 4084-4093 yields 0.15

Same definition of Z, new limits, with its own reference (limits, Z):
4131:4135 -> 0.1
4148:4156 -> 0.5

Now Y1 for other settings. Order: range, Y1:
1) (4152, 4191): 0.272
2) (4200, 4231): 0.265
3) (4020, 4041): 0.263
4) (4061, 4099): 0.285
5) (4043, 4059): 0.253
